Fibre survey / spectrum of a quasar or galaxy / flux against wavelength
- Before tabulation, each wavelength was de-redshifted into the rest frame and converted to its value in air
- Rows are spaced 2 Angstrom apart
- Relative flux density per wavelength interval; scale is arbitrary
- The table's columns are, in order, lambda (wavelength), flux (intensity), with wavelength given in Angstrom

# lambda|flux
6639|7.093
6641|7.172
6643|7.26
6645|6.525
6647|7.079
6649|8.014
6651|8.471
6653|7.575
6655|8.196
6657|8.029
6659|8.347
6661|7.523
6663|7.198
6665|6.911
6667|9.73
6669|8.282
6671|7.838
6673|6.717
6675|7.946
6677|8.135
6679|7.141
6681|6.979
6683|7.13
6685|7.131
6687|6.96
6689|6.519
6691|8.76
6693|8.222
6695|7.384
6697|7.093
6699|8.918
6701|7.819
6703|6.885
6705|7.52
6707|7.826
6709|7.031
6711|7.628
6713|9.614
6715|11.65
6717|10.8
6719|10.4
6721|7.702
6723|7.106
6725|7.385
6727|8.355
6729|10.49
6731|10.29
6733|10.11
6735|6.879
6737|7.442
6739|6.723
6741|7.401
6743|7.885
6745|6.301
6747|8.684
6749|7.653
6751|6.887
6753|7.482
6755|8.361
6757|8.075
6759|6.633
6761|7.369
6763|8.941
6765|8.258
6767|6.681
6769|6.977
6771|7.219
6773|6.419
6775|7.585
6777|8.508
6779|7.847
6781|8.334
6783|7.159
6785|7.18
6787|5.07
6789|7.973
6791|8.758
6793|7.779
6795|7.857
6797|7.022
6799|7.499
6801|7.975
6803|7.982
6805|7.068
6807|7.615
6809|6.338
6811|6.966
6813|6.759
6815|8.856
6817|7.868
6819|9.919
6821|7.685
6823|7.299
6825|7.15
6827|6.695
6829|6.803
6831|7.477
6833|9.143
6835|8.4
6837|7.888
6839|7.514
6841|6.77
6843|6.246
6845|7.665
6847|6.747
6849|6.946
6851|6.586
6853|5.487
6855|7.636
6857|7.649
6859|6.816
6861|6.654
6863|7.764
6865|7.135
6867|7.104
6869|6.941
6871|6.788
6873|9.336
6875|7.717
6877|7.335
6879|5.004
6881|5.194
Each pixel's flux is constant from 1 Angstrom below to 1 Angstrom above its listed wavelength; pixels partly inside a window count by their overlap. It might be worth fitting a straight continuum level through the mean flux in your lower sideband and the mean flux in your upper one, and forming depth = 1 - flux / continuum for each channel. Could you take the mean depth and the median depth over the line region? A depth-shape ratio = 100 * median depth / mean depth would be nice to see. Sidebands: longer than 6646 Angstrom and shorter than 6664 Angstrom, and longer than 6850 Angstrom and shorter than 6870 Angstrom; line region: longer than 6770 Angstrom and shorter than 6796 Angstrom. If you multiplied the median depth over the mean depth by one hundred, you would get 241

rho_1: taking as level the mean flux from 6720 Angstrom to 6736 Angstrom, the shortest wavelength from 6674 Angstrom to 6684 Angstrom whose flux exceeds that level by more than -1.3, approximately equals 6675 Angstrom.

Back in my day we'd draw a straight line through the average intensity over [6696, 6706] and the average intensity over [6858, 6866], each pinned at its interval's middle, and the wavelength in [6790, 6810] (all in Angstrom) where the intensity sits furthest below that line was 6809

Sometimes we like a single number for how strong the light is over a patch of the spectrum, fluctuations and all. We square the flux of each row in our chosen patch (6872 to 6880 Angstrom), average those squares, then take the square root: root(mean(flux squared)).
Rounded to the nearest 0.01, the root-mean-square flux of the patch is 7.51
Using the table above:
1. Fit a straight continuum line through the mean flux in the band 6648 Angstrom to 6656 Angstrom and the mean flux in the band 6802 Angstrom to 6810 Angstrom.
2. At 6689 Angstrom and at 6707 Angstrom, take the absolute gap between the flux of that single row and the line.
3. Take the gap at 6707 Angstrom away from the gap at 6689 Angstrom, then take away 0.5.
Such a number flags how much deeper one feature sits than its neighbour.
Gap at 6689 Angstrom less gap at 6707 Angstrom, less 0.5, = 0.80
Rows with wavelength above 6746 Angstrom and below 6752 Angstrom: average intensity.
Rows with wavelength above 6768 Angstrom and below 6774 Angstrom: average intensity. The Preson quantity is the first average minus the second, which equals 0.9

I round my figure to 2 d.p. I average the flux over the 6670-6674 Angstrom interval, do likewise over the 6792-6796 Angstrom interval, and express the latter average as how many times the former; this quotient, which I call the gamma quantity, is 1.07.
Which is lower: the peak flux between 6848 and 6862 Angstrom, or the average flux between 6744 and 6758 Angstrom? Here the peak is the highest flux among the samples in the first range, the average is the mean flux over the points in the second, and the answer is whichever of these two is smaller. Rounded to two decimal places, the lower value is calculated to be 7.63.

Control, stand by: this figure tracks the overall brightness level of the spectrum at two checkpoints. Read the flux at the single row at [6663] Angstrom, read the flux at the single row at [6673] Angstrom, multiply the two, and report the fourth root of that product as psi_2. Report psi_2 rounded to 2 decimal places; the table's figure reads 2.64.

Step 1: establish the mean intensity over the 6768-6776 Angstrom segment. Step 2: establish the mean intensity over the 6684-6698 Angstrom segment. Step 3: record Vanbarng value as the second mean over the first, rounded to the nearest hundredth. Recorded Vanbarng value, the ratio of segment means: 1.06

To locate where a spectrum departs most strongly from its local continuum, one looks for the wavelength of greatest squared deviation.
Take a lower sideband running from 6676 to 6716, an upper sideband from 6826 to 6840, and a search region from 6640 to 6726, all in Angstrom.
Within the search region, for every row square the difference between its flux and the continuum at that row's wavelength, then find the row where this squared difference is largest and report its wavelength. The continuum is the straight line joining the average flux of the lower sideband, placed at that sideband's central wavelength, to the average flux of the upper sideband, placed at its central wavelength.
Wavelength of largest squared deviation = 6715 Angstrom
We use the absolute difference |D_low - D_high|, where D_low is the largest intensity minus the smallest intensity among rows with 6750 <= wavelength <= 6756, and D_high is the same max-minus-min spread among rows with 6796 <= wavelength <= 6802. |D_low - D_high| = 0.5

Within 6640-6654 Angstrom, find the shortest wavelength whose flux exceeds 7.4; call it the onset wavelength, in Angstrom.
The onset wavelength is 6649 Angstrom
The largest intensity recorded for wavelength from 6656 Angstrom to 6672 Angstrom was 9.73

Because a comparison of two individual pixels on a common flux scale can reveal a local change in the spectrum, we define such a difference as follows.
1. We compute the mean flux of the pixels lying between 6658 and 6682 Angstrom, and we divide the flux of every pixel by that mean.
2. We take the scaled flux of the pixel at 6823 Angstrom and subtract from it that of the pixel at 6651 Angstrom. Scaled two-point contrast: -0.15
